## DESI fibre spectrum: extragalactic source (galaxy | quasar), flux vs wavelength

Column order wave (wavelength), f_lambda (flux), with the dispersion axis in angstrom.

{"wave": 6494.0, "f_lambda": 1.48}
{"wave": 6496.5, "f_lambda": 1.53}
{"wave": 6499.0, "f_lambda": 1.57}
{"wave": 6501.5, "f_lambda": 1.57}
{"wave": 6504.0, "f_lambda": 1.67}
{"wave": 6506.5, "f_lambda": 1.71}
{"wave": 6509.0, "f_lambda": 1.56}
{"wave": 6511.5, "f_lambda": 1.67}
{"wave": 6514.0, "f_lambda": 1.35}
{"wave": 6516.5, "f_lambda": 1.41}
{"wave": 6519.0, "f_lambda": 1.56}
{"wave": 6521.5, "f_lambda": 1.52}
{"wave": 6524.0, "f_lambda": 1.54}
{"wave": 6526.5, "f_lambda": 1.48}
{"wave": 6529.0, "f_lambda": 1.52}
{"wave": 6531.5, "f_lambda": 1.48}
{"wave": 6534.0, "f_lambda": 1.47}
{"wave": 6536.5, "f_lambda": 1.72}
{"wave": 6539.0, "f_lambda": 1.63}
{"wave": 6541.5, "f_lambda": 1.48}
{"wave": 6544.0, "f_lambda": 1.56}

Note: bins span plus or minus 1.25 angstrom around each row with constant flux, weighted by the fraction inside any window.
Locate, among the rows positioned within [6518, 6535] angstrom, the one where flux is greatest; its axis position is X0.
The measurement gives 6519.0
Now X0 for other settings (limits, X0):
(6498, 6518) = 6506.5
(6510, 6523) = 6511.5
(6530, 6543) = 6536.5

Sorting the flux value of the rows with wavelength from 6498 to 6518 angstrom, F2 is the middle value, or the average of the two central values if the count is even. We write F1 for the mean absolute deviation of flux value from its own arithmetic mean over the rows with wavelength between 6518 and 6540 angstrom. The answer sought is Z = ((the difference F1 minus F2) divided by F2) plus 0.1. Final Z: -0.862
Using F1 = 0.060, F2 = 1.57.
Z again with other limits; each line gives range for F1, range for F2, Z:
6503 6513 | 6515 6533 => -0.870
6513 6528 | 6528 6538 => -0.857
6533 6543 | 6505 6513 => -0.840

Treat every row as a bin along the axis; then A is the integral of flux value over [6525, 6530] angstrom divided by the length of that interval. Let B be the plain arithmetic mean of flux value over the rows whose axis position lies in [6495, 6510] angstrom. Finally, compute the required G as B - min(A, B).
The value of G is 0.101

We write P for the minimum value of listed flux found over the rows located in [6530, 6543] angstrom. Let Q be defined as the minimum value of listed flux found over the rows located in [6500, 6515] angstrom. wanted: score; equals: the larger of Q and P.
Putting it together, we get 1.47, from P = 1.47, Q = 1.35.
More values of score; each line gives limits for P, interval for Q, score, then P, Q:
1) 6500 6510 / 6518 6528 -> 1.56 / 1.56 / 1.48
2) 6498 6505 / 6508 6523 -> 1.57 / 1.57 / 1.35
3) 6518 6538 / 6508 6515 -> 1.47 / 1.47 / 1.35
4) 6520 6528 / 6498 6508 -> 1.57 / 1.48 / 1.57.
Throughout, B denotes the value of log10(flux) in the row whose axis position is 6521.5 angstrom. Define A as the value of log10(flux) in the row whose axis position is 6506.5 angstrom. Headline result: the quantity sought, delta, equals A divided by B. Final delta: 1.28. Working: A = 0.23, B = 0.182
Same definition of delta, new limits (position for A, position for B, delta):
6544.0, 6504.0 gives 0.87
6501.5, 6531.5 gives 1.15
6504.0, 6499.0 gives 1.14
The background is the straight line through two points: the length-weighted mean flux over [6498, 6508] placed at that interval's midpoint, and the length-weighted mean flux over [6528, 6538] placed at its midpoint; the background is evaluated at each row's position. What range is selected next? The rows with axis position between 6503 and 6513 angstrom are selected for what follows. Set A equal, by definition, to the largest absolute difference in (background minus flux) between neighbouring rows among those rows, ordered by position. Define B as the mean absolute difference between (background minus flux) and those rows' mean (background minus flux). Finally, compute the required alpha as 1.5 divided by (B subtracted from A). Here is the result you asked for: 15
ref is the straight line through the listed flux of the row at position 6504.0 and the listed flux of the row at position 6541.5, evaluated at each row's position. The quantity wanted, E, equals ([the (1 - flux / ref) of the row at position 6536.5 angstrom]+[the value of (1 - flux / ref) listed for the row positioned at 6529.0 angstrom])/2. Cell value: -0.06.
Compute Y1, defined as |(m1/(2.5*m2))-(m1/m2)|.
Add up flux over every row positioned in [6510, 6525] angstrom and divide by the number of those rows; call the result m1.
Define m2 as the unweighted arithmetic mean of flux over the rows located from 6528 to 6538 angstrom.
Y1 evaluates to 0.585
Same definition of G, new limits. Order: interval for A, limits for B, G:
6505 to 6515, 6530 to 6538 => 0.000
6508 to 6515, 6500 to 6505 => 0.088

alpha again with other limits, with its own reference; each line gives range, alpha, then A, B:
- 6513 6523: 21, 0.16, 0.09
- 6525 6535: 47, 0.05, 0.01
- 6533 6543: 10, 0.26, 0.10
